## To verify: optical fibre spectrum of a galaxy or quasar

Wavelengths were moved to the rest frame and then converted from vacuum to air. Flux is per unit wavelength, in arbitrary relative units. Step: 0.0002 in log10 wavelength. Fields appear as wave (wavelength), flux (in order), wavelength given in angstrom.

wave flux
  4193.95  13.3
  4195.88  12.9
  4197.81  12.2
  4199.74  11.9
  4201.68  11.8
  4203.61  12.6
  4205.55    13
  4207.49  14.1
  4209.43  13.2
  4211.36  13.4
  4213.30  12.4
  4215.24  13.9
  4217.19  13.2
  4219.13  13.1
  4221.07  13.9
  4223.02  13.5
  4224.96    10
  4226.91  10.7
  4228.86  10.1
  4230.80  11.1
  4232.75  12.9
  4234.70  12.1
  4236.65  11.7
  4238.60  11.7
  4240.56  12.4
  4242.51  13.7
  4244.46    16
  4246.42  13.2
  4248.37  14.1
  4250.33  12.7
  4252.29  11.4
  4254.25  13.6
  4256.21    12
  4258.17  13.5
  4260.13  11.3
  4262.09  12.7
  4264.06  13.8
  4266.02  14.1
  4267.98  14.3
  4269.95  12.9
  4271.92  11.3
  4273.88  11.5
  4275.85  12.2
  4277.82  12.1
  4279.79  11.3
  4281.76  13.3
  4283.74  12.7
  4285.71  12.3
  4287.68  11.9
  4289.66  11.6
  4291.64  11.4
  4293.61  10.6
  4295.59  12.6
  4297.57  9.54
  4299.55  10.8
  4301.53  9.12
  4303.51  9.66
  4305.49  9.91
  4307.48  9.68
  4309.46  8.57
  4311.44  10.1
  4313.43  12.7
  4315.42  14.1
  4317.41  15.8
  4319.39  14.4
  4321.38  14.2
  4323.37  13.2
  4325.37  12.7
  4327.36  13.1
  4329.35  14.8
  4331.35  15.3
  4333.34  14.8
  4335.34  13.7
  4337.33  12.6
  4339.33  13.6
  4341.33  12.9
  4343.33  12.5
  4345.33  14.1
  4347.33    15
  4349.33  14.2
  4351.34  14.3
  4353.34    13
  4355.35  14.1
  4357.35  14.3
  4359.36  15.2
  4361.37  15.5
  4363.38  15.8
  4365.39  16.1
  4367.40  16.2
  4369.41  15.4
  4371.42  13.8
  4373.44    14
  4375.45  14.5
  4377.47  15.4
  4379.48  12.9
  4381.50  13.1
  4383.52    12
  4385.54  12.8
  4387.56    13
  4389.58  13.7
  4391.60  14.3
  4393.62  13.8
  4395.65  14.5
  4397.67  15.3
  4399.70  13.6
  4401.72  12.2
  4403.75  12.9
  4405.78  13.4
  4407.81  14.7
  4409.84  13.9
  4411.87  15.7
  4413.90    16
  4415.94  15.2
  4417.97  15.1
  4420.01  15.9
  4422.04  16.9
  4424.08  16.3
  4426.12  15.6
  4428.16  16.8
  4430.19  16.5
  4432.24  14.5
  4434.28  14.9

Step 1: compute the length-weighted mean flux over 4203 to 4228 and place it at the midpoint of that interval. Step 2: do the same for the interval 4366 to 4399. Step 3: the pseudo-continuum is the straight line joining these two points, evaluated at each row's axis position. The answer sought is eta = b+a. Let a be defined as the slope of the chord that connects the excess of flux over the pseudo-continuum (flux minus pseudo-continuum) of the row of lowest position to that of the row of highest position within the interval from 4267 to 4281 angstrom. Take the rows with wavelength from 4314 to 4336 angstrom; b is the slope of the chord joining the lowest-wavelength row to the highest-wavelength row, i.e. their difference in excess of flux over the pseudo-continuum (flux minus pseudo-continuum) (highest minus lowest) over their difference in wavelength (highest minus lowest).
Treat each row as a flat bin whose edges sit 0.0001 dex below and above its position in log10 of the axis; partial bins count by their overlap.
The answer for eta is -0.29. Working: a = -0.26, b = -0.027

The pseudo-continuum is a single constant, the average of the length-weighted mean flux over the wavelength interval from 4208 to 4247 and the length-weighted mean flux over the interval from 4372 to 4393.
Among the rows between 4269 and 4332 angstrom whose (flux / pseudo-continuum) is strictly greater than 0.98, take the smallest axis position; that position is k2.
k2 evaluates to 4269.95 angstrom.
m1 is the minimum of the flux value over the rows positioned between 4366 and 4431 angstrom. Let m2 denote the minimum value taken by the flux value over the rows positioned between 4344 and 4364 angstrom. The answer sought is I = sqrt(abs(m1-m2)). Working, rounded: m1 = 12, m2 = 13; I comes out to 1.00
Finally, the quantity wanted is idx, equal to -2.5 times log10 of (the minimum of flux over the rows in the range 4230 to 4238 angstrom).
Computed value -2.61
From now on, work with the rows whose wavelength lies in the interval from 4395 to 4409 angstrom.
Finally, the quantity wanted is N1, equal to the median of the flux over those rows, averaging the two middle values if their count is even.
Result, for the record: 13.6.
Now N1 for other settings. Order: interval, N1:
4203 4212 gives 13.2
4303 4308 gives 9.7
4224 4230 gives 10.1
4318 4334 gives 14.3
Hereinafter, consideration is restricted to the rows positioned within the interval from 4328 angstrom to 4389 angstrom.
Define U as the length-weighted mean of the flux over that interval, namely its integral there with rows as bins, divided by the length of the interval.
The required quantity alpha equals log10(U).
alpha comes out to 1.15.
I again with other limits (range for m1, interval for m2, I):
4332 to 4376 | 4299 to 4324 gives 1.98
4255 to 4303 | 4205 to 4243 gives 0.94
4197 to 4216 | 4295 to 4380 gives 1.80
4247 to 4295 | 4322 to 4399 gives 1.18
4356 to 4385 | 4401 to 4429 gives 0.45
